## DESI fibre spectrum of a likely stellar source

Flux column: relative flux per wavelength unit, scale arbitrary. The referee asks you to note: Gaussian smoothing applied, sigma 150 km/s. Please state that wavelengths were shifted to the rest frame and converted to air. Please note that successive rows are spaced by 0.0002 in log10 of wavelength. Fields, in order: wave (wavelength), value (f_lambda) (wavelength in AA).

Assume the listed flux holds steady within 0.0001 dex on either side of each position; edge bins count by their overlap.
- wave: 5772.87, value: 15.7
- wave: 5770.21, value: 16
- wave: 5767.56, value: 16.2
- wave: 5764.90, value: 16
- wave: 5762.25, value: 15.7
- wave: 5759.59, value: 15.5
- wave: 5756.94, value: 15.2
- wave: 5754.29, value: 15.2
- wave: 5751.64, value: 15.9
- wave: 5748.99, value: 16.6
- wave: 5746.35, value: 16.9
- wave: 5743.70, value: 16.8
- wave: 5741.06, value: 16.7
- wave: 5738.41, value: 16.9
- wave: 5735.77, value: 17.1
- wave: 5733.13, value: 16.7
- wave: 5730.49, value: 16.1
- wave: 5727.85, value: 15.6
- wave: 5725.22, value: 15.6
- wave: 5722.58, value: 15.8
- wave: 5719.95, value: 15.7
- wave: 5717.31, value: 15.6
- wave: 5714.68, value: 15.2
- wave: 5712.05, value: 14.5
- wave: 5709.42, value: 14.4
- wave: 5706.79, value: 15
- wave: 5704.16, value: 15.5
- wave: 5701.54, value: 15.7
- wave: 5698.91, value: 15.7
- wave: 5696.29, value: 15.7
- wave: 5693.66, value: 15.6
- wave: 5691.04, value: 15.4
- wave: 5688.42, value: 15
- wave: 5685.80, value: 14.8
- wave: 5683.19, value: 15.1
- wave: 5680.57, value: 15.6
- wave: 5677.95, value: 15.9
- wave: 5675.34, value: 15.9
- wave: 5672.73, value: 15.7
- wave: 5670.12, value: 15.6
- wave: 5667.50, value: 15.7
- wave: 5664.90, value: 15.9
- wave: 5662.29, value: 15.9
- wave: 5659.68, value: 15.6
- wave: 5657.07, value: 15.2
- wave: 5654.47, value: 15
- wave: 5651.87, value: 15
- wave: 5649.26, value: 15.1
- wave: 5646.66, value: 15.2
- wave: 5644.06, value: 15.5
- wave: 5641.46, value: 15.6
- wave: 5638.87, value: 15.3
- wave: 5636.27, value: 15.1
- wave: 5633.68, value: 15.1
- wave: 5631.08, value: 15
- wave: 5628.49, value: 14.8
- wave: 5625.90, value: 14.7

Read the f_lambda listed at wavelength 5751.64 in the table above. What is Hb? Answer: 15.9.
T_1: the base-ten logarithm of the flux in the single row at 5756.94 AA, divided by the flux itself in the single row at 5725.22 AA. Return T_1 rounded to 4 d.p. 0.0758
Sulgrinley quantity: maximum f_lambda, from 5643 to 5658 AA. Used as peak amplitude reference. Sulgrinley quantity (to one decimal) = 15.5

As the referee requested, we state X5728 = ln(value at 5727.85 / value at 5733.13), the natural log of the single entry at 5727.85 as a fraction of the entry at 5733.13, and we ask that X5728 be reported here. -0.07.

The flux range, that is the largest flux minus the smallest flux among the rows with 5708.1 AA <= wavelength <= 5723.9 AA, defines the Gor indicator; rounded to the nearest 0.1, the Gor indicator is 1.4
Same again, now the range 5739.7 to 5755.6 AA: 1.7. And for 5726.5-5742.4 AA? 1.5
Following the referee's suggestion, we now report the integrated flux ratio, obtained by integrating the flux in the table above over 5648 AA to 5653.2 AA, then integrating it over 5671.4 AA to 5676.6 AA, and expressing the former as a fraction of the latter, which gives 0.95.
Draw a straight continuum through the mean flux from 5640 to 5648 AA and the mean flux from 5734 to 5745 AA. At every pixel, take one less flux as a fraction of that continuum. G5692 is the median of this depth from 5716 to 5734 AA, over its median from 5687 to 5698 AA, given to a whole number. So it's 1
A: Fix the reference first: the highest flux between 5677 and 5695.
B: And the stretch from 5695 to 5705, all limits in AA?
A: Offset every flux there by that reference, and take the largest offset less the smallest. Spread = 0.2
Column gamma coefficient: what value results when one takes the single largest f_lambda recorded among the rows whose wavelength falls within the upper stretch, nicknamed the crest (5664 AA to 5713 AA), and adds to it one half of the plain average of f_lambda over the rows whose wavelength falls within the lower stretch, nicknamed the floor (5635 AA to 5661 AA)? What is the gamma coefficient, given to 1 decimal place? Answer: 23.5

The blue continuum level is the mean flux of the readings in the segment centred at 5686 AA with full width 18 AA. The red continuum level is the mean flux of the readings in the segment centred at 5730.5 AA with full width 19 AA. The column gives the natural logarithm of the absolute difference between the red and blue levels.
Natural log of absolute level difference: -0.1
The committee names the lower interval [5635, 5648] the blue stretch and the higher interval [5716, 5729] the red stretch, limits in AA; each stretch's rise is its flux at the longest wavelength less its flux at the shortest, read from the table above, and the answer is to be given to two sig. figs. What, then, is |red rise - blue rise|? 0.10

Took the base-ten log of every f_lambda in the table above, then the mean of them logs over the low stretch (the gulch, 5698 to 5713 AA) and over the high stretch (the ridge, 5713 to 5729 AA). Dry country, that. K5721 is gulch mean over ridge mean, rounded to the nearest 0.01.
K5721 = 0.99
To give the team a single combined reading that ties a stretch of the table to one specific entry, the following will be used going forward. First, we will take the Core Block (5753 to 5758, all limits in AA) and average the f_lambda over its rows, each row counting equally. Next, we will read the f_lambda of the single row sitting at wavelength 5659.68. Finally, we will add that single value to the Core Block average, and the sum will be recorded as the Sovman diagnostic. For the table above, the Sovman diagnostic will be 30.8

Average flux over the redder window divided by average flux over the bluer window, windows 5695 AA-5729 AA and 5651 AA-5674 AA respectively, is 0.99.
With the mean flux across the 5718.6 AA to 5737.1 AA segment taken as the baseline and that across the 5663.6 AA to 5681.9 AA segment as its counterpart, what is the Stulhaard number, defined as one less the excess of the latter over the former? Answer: 1.33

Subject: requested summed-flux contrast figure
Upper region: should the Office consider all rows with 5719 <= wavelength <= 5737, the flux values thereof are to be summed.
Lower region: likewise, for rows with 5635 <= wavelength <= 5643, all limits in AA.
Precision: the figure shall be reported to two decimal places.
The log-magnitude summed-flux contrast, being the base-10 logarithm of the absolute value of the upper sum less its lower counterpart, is 1.82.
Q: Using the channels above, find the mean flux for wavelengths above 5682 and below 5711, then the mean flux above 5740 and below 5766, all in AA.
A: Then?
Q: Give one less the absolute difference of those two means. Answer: 0.21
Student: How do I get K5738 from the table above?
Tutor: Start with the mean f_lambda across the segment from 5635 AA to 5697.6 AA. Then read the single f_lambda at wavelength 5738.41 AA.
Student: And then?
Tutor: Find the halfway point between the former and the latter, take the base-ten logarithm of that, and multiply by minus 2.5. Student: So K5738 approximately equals -3.02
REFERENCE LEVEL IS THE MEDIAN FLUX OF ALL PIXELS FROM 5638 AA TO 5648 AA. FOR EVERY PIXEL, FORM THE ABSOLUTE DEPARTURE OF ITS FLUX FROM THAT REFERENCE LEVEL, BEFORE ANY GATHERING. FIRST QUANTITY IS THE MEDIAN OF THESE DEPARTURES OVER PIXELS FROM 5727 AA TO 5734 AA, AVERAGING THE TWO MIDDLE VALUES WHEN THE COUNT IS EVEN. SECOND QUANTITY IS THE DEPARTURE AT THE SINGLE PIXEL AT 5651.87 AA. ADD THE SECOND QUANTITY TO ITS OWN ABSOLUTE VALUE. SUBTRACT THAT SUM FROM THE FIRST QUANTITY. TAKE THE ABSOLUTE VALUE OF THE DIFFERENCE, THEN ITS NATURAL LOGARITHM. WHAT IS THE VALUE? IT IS -2.3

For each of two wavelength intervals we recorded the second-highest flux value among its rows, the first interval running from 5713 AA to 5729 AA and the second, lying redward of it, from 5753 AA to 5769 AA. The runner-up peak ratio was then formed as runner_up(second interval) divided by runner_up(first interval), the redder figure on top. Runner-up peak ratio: 1.02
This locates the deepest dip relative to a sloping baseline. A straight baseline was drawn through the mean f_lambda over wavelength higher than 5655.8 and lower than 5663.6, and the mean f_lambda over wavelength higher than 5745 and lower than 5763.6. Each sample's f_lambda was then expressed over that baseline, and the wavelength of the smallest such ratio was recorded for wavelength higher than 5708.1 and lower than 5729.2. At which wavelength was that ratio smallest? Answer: 5709.42 AA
